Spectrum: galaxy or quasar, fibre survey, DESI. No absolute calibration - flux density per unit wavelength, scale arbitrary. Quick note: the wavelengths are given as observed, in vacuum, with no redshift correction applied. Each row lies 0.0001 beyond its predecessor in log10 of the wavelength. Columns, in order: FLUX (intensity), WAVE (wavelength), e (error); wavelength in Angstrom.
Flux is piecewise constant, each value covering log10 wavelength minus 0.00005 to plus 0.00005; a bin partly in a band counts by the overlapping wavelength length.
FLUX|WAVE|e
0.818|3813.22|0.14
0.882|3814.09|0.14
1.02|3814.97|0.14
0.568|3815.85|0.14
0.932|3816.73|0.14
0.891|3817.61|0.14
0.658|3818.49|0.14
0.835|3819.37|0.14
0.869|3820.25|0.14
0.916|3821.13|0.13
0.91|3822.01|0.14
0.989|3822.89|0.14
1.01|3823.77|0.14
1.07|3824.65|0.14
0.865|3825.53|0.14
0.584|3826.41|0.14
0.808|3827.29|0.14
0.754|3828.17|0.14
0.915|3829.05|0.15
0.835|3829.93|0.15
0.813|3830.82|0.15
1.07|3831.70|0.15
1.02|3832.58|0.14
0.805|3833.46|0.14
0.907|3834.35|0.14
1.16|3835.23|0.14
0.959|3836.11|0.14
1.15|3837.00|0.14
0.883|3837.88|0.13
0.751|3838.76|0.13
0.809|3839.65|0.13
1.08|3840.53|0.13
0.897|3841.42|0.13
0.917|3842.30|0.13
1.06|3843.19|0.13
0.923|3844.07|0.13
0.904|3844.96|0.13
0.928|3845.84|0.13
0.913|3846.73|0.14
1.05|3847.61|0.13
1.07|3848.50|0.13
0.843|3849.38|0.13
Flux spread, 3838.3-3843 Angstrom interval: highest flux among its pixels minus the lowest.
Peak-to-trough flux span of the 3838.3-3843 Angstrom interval 0.3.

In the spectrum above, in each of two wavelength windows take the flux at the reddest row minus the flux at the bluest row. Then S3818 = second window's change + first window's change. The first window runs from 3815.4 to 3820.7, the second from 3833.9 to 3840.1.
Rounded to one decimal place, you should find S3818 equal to 0.2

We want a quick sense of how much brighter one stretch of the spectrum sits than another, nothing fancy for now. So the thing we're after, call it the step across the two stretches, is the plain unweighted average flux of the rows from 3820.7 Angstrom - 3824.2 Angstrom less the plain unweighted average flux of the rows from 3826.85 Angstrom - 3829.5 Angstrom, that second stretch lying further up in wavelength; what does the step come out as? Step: 0.13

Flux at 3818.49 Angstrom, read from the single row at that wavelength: 0.658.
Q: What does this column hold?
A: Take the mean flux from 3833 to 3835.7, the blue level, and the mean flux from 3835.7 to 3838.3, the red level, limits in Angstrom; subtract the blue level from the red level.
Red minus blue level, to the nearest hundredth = 0.04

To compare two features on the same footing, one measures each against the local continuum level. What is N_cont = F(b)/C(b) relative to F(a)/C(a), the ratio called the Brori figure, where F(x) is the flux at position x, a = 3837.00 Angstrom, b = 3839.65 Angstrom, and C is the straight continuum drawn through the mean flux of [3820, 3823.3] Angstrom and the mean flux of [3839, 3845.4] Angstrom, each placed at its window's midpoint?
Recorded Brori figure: 0.70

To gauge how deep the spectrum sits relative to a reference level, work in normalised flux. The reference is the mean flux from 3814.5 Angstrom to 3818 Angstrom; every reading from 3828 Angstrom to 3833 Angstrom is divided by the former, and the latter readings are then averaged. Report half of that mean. 0.53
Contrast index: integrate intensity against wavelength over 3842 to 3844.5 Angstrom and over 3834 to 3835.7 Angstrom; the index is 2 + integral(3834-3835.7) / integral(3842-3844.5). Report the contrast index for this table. 2.7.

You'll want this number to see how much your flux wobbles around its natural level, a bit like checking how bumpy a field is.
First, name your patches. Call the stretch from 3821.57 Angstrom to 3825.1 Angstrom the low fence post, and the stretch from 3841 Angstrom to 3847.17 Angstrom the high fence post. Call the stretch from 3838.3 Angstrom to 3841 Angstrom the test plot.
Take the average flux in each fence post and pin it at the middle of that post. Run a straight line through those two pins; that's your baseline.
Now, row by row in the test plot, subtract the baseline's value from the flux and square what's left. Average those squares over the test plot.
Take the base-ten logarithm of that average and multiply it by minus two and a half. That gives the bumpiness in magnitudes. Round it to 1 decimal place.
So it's 4.0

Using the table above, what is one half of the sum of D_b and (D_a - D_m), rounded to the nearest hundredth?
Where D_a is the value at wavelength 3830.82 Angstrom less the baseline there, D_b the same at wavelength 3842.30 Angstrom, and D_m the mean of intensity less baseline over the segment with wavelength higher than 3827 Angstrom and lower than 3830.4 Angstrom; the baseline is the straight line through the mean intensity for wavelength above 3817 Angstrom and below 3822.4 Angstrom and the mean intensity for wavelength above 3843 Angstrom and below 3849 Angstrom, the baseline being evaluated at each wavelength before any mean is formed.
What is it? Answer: -0.03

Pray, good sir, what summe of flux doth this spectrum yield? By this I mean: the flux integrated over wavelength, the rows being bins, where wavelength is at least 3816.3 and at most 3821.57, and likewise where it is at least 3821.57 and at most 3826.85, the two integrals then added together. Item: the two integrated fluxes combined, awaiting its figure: 9.3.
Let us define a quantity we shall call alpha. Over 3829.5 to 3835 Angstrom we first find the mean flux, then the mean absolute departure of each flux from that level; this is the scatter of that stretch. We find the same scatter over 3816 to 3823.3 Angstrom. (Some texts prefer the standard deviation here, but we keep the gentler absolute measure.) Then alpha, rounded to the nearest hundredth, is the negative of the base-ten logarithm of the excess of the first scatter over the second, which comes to 1.60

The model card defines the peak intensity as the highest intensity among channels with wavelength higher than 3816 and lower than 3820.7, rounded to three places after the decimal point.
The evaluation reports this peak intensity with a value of 0.932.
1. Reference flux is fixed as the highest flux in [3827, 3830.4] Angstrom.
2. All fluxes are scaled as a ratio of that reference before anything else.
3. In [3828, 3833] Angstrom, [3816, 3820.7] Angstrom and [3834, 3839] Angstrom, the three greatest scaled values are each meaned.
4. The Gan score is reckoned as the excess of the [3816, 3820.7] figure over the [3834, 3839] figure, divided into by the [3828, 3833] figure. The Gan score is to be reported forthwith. -0.19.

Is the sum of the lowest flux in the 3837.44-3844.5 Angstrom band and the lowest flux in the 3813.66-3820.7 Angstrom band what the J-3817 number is 1.3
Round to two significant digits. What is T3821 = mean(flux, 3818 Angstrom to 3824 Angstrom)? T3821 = 0.88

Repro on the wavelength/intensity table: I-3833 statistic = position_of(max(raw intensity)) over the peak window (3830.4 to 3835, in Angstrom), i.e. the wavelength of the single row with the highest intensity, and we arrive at 3831.70 Angstrom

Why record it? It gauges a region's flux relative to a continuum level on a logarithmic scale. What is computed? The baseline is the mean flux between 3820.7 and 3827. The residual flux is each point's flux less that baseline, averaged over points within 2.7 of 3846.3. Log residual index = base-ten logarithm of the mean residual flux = -1.23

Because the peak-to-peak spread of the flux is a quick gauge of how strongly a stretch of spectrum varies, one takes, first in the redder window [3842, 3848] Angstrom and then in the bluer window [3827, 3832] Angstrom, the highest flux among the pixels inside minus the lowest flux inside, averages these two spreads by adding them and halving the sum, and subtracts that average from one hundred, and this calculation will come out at 99.8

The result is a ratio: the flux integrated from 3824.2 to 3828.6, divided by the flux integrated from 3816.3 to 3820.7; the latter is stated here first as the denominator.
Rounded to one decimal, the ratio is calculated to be 1.0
